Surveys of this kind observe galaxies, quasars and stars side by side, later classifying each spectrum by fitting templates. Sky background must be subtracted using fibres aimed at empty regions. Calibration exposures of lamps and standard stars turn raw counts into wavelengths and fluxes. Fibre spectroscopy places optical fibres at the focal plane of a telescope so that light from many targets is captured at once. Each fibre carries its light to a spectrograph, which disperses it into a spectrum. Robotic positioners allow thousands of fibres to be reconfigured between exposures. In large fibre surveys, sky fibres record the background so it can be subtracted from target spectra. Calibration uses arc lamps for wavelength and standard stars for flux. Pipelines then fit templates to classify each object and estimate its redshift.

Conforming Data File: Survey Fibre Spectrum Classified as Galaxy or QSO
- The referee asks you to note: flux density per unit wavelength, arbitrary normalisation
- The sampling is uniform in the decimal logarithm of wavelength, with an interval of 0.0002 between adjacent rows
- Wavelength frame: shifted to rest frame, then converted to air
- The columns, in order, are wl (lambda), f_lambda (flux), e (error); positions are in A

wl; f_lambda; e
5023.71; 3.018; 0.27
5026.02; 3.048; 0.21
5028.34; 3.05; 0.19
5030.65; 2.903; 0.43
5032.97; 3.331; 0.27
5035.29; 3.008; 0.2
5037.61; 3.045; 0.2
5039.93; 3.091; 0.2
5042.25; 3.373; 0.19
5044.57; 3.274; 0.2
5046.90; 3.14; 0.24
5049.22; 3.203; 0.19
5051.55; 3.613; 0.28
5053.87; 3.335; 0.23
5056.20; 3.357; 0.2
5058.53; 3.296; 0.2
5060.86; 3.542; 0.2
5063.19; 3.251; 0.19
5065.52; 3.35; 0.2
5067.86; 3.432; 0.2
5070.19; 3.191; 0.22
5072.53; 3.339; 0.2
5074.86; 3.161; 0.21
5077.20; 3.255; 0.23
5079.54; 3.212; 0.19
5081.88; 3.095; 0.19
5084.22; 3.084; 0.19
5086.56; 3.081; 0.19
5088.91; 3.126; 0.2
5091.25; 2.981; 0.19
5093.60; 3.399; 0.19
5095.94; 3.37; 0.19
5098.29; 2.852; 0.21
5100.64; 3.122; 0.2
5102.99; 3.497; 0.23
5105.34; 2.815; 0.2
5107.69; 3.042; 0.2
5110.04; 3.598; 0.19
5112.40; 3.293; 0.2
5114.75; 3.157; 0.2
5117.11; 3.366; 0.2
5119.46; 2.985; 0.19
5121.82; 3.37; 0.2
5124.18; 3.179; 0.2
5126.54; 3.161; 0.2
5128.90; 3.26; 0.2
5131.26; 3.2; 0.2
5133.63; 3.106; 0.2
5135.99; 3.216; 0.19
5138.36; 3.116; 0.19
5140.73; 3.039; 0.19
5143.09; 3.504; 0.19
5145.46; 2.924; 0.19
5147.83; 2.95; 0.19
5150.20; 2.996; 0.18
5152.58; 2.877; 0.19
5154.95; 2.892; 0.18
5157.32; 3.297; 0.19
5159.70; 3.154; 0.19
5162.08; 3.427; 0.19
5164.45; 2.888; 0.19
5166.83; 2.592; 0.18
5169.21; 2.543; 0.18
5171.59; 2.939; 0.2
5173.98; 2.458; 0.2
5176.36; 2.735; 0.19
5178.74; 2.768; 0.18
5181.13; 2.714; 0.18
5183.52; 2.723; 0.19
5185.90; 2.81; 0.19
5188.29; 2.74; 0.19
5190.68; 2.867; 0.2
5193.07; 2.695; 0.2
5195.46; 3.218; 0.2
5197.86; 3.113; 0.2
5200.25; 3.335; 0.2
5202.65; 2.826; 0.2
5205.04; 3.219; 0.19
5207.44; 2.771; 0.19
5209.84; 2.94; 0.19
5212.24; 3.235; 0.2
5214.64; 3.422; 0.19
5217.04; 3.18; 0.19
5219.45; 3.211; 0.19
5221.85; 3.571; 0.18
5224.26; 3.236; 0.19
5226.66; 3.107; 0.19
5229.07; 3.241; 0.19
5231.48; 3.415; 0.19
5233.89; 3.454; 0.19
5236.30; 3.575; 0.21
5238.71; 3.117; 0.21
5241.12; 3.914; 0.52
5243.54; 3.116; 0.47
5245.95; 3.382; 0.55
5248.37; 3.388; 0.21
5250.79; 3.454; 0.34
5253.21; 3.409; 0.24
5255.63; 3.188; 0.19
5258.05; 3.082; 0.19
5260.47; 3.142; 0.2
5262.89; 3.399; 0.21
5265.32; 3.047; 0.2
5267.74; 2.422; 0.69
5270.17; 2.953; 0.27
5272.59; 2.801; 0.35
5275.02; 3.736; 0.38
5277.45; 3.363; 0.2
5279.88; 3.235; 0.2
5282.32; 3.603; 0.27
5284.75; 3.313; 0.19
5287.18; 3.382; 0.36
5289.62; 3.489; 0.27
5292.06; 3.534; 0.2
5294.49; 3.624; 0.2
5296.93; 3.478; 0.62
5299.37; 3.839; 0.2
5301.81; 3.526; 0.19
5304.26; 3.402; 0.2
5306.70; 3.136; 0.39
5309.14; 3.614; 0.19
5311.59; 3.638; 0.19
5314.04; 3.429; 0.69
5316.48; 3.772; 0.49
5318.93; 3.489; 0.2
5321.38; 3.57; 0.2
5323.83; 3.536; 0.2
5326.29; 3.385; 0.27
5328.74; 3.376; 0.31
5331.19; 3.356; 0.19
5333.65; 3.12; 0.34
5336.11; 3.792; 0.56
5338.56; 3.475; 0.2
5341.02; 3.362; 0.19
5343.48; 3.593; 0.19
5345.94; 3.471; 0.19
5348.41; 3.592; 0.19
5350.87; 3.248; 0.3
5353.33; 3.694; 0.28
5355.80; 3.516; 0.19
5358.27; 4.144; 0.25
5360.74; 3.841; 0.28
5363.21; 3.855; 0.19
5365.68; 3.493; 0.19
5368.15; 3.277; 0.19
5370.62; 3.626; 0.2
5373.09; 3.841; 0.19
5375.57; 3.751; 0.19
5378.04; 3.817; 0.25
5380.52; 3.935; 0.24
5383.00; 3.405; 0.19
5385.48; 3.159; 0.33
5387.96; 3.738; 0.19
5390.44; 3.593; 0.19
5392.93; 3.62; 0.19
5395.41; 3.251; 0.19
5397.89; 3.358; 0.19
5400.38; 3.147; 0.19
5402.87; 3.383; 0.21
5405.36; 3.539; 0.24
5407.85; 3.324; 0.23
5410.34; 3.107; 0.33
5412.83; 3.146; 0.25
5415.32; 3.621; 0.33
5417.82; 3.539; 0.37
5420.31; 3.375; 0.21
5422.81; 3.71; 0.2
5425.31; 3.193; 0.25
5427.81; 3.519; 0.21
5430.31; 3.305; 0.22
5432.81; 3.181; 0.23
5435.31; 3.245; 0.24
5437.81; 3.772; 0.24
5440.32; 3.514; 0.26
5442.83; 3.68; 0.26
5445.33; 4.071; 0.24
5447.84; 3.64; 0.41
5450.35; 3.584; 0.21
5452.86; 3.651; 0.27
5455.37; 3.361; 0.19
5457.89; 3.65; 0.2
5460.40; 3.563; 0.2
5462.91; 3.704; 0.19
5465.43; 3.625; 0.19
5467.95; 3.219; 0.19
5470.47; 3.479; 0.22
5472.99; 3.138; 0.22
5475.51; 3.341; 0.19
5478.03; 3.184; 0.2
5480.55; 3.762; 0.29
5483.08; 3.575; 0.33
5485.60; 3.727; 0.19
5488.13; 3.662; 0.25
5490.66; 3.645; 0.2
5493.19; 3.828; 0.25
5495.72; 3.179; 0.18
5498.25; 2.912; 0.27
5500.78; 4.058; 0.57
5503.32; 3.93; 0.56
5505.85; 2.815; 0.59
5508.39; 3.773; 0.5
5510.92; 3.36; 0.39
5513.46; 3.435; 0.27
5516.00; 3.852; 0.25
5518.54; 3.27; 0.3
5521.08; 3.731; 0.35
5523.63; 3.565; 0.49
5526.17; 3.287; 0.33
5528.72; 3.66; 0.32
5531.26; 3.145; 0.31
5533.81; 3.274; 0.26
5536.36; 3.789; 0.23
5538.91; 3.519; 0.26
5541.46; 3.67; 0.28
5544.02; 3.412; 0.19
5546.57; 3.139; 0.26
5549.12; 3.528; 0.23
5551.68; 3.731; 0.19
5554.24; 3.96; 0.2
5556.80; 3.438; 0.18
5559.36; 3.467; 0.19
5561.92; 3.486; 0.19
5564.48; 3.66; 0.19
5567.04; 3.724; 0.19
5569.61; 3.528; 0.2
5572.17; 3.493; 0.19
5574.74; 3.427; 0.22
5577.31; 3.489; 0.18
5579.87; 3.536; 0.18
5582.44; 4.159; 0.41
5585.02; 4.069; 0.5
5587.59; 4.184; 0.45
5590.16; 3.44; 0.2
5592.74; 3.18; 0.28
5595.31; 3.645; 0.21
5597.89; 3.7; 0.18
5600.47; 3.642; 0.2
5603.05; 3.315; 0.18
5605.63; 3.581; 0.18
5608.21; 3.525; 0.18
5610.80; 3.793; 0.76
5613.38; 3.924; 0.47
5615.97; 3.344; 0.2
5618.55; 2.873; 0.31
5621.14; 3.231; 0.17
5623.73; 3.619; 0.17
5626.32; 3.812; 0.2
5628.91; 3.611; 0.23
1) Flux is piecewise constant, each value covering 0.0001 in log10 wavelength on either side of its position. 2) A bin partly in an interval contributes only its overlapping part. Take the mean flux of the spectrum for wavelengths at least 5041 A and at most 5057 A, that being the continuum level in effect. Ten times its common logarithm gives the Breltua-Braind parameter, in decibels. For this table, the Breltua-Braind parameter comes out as 5.22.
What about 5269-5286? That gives 5.17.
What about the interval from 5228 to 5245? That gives 5.32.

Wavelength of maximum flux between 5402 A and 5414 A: 5405.36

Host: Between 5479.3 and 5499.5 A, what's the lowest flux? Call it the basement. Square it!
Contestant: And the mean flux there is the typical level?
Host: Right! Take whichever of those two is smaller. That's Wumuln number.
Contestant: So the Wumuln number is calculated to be 3.54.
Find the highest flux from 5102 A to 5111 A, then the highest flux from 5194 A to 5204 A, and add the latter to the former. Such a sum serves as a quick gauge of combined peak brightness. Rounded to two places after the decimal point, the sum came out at 6.93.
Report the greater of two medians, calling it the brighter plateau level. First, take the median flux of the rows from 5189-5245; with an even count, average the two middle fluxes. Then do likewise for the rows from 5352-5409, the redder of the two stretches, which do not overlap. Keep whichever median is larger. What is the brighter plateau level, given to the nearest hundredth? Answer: 3.59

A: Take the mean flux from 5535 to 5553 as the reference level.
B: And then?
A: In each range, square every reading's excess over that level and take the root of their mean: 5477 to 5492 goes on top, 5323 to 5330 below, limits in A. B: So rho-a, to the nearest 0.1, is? 1.5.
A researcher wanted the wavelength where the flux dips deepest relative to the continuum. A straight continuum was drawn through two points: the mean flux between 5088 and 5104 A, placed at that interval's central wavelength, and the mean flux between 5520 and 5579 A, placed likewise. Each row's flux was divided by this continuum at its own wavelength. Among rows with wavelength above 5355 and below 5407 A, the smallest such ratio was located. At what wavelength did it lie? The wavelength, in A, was 5400.38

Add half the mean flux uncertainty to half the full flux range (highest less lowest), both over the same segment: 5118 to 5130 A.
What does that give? 0.29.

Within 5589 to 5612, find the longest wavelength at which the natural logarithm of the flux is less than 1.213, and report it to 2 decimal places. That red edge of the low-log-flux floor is 5603.05 A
